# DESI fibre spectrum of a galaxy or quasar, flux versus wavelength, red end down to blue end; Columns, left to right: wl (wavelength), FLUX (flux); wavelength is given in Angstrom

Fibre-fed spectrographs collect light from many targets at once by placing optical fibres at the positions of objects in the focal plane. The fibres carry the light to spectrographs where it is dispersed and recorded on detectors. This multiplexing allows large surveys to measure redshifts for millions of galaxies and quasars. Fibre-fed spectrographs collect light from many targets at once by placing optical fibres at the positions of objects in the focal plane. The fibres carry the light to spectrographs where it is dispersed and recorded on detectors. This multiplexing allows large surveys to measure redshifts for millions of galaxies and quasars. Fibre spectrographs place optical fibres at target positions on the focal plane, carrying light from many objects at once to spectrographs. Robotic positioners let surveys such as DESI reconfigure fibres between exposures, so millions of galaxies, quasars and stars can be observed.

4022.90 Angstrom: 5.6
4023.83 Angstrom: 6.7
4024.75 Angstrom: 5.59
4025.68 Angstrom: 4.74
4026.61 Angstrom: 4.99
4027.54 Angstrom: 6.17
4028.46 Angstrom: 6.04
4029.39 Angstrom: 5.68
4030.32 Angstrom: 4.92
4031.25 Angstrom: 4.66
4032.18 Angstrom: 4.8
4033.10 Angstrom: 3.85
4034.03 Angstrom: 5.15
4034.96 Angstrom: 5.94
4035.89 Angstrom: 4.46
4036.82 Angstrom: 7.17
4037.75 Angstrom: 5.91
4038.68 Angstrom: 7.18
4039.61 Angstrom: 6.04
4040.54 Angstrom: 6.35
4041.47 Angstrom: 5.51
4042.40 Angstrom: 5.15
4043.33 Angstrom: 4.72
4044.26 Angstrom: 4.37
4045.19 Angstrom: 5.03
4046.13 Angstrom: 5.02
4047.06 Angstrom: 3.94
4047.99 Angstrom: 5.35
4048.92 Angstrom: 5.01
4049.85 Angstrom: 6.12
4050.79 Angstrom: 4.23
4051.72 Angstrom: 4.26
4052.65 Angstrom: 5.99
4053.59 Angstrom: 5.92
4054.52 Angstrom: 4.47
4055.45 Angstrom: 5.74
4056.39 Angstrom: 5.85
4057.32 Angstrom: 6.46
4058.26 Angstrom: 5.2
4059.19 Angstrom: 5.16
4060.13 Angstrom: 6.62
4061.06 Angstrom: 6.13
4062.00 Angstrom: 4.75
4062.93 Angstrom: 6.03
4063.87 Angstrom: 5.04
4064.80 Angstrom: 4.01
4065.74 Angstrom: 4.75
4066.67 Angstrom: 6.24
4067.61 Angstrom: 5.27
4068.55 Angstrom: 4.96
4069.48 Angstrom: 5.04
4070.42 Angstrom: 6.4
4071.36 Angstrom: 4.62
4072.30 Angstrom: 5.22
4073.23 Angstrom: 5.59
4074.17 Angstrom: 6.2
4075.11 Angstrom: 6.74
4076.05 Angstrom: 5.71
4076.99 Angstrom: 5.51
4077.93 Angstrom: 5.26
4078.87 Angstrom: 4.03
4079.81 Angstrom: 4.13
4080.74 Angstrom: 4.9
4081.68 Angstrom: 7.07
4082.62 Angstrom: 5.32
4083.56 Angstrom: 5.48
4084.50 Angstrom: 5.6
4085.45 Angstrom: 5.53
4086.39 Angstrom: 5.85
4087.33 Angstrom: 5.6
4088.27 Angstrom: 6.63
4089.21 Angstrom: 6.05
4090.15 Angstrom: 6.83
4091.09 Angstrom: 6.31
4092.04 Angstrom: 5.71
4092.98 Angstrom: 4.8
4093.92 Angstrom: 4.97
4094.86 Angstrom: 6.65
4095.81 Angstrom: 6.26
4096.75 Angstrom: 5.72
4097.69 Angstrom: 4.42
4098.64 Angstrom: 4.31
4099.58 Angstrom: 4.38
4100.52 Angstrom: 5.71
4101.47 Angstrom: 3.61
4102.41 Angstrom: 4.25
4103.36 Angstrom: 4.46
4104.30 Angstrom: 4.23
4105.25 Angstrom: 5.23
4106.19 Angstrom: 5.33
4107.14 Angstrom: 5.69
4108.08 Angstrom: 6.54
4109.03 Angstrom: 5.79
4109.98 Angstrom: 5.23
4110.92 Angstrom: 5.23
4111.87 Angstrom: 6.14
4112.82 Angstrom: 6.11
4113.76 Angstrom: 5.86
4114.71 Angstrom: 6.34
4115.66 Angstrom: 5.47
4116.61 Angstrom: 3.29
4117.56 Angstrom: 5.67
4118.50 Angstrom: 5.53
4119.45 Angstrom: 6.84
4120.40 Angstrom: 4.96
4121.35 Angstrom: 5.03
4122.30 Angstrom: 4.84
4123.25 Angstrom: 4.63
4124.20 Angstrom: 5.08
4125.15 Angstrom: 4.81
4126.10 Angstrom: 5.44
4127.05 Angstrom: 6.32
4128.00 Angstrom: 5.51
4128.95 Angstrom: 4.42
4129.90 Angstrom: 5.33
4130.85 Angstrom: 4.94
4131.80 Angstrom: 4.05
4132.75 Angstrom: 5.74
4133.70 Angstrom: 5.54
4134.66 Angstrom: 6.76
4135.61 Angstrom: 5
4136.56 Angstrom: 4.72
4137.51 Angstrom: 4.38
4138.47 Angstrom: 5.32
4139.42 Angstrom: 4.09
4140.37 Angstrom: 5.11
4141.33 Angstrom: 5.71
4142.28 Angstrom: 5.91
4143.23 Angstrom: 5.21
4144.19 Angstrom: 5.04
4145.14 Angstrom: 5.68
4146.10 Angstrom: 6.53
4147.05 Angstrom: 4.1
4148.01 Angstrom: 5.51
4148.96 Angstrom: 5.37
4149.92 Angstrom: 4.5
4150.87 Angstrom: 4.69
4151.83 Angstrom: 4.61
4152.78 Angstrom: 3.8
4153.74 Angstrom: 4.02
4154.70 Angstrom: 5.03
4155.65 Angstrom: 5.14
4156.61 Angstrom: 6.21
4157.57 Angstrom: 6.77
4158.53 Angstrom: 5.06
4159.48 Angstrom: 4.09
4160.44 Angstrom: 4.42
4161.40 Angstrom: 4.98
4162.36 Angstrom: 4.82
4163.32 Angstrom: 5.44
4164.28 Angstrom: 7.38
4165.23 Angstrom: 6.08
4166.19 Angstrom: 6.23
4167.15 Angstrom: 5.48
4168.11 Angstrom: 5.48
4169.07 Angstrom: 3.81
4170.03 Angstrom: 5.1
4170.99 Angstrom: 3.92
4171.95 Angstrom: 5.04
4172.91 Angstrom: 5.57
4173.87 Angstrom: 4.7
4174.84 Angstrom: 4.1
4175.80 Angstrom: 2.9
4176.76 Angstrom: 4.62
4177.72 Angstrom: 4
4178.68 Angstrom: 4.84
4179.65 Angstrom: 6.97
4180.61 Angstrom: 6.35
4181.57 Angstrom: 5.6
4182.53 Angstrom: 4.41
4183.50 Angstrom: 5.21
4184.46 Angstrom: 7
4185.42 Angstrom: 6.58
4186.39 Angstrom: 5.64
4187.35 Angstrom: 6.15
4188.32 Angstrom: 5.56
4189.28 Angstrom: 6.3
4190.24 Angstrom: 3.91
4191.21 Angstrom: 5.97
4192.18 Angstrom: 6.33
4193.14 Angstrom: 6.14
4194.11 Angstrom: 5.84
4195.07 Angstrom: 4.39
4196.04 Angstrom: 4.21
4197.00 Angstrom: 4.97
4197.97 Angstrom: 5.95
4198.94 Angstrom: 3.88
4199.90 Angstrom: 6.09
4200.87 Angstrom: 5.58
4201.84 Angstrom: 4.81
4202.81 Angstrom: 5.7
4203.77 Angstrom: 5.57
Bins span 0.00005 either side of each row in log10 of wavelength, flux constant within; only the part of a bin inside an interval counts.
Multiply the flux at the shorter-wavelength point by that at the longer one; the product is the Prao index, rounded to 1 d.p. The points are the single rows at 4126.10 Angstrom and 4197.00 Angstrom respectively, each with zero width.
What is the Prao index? 27.0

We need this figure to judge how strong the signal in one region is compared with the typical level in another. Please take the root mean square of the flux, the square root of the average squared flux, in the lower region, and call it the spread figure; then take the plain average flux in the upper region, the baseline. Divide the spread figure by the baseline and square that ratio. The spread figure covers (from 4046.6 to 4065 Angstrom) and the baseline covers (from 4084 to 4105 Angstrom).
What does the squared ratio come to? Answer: 1.01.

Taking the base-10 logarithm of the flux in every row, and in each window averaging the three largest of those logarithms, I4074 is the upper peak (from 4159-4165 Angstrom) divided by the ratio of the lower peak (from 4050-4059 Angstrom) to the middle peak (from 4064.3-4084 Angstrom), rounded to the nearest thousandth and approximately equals 0.807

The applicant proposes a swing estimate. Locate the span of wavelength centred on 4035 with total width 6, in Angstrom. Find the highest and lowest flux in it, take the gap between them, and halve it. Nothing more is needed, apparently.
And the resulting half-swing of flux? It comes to 1.7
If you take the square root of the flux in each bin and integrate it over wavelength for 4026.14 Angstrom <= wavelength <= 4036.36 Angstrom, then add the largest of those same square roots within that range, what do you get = 25.6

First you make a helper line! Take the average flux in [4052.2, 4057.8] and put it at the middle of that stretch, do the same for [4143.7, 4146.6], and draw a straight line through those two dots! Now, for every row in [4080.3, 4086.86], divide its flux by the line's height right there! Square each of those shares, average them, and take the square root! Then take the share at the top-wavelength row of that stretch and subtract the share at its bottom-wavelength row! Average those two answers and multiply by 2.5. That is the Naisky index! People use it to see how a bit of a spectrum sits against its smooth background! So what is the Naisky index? 1.5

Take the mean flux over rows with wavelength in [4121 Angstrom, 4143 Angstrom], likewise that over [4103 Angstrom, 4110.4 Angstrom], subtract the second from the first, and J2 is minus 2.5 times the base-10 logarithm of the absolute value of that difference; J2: 2.0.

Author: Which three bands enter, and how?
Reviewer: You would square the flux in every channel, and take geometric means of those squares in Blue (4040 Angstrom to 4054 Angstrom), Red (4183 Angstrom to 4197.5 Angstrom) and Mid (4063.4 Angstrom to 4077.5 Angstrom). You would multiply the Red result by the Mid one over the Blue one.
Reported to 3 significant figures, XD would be 34.3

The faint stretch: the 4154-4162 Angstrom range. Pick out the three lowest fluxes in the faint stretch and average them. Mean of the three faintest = 4.5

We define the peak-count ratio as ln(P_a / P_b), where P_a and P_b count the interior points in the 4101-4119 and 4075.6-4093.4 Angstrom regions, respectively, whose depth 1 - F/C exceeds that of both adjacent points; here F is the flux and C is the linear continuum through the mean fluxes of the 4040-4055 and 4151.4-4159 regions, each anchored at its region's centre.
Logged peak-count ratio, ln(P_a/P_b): -0.2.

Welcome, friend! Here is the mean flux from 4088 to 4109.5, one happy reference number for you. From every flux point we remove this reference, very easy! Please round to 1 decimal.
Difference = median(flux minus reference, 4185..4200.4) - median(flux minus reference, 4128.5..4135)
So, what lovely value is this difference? 0.6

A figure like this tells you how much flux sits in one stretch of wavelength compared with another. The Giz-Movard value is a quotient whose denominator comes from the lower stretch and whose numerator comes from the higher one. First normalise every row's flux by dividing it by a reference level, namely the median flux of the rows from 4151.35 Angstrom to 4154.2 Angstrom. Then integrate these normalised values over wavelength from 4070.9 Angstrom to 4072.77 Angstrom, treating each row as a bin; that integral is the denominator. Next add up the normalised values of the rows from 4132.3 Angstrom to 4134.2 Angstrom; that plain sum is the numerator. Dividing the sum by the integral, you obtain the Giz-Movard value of 1.22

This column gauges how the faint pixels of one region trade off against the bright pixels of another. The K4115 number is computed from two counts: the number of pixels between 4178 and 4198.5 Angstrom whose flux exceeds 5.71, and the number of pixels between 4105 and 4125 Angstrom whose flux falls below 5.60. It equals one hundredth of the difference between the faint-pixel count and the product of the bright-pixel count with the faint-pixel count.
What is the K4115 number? -1.2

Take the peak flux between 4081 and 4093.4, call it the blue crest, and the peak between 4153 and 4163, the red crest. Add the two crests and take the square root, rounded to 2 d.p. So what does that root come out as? 3.72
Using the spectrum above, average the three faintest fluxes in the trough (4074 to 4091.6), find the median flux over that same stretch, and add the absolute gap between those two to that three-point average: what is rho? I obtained 5.6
